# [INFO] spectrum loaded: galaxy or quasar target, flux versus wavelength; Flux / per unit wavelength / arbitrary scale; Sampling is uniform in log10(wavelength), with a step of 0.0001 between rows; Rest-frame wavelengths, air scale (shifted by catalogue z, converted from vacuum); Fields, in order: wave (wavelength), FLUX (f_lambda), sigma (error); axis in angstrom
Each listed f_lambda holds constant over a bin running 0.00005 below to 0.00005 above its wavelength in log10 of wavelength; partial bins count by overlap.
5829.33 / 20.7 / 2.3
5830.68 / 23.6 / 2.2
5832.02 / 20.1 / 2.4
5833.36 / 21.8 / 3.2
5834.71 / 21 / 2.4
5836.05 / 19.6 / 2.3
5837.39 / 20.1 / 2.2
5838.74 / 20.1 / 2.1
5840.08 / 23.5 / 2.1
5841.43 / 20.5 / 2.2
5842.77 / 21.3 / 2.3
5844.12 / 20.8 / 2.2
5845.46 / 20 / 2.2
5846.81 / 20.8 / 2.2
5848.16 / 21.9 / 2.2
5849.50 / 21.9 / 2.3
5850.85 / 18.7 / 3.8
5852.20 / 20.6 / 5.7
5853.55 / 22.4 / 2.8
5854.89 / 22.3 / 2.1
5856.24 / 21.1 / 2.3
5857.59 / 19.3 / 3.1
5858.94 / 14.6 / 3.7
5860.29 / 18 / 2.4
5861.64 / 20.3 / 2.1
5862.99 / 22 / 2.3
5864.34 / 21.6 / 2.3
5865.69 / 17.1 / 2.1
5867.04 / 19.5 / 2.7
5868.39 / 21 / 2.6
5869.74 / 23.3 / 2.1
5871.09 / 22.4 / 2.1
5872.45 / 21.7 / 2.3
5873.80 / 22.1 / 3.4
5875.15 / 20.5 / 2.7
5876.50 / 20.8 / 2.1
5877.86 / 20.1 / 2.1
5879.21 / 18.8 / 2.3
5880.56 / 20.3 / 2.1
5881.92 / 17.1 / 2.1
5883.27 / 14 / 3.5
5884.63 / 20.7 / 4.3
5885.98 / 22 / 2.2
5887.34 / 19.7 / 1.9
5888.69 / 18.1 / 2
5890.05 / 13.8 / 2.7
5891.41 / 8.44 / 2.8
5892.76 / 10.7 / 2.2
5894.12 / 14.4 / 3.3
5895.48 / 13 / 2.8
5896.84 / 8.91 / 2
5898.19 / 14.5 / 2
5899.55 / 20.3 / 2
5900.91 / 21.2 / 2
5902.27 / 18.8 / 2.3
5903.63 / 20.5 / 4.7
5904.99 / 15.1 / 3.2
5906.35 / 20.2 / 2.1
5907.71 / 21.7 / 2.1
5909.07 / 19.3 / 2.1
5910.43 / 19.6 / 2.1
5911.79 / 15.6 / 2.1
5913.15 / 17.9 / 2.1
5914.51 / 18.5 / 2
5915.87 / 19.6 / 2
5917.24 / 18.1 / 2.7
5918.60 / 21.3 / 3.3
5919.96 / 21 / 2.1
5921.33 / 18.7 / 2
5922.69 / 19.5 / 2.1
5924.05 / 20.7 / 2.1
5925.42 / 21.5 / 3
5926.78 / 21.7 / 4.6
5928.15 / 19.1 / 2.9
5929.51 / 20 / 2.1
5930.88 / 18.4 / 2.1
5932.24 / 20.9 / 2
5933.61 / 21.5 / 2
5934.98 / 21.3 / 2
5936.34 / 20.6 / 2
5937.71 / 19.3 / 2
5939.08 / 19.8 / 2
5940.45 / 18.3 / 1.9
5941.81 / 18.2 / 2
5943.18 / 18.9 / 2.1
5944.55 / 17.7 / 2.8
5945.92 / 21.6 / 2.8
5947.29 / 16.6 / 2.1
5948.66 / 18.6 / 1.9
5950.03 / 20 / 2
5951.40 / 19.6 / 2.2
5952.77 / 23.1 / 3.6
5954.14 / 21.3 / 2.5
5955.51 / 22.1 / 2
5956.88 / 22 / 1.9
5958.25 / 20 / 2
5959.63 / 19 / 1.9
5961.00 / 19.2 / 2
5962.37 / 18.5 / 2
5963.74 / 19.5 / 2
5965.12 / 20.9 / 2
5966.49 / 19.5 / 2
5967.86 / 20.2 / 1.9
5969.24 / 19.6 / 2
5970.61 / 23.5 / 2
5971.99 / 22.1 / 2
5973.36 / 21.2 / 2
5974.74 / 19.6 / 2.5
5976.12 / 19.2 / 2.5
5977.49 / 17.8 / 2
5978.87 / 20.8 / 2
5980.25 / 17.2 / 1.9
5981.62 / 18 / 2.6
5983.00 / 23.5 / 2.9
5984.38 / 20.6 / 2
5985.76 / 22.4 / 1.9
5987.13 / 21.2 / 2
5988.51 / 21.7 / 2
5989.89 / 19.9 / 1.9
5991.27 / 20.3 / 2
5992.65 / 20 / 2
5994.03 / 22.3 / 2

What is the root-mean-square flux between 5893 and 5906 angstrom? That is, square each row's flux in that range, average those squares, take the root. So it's 16.8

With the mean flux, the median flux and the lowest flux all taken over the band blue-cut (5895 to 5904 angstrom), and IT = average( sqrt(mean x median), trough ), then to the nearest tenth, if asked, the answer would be 13.3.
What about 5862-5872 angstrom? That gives 19.2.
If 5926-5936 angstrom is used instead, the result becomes 19.5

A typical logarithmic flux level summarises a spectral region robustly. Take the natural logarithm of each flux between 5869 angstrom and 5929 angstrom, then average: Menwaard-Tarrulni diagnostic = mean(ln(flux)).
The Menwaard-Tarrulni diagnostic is 2.90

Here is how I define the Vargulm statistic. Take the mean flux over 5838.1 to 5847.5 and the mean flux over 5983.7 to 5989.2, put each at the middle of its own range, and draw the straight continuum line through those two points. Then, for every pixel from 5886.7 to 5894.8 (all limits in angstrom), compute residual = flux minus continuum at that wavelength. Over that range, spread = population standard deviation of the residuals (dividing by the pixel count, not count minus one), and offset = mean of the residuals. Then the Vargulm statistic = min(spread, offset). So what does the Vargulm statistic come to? -7.0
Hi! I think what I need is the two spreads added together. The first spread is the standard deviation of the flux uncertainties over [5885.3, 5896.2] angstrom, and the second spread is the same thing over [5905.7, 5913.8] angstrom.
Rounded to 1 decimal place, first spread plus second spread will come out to 0.5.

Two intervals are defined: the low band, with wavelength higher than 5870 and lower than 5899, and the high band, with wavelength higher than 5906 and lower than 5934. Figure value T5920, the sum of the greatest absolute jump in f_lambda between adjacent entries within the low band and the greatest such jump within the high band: 10.7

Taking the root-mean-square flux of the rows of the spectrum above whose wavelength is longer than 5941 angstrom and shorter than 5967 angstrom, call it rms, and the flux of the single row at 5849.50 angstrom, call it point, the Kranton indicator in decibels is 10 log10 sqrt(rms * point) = 13.2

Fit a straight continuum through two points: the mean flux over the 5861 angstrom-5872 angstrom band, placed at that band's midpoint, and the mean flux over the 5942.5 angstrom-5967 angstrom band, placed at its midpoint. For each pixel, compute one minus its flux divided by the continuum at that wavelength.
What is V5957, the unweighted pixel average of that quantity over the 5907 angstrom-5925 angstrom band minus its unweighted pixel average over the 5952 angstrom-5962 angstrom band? 0.10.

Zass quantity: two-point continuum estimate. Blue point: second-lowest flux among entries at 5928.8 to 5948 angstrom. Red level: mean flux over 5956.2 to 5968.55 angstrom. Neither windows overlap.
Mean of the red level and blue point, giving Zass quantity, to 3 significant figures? 18.8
